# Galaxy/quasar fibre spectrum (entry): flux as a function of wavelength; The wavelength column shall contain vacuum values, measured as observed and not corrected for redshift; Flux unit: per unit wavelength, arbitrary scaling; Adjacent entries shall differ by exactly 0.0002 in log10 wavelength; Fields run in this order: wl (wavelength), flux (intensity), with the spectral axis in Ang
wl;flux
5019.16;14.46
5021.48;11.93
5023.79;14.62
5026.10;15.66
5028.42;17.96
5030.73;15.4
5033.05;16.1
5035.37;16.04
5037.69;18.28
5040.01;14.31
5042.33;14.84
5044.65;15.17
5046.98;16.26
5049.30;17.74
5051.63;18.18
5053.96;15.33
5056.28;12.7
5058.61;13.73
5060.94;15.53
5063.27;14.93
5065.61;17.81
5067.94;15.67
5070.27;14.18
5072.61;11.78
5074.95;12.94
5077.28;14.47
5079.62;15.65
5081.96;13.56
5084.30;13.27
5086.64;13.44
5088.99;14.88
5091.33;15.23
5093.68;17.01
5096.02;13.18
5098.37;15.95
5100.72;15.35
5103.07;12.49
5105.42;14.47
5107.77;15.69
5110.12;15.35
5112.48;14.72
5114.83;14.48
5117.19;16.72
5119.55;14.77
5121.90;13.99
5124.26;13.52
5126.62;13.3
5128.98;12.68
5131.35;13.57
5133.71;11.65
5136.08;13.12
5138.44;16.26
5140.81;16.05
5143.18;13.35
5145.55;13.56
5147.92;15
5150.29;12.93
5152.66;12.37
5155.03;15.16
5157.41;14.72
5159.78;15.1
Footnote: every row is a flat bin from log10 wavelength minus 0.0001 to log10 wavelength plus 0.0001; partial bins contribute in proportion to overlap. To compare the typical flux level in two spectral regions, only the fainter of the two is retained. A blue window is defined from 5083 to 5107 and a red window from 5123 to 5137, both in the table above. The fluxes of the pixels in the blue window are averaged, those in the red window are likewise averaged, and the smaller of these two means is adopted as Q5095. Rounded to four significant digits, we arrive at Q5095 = 12.97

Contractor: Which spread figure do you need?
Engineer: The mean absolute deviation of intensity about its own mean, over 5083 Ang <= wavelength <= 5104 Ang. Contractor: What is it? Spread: 1.28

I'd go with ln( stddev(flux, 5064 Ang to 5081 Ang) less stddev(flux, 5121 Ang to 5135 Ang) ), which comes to 0.1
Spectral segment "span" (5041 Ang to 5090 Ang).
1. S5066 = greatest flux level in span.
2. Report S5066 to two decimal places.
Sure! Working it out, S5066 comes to 18.18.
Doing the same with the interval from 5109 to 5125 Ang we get 16.72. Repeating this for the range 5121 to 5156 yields 16.26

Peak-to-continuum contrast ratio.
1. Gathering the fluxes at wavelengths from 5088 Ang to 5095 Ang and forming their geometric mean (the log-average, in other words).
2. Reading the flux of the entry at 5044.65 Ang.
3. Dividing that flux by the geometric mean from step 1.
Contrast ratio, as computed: 0.97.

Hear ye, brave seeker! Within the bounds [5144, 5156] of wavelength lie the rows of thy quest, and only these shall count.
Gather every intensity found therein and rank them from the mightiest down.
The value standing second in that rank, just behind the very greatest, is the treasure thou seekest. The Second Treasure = 15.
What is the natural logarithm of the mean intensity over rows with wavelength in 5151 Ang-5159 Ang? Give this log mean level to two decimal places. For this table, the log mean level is 2.64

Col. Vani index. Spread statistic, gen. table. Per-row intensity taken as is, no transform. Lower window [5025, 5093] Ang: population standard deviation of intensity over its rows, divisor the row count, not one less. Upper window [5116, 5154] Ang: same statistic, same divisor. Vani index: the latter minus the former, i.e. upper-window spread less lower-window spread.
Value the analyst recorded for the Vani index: -0.3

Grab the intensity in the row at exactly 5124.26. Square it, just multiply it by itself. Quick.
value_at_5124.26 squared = 183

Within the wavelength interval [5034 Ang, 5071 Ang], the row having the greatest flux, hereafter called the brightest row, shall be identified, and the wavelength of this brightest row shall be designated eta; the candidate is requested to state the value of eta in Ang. 5037.69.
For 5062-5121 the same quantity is 5065.61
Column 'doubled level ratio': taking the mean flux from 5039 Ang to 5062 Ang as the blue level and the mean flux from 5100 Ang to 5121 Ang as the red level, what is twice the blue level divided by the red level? 2.07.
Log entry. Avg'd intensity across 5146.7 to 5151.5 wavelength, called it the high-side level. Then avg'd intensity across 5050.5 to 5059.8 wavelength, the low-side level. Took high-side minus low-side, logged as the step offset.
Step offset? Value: -1.02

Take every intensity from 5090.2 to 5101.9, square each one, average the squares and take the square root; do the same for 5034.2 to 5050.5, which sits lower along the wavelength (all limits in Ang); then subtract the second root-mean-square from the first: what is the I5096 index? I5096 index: -0.8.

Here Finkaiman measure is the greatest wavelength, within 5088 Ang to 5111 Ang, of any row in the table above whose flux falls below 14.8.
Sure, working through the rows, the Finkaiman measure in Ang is 5105.42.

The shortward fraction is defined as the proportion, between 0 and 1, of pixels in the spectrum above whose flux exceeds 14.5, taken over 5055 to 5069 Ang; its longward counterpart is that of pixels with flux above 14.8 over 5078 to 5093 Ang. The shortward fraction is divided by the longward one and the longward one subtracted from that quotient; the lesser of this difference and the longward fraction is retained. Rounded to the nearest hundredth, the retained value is 0.50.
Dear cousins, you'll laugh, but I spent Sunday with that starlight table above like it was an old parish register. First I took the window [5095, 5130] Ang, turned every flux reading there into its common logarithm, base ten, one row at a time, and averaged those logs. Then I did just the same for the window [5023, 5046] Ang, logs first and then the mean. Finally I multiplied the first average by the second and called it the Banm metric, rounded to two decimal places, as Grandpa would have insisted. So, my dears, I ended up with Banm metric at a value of 1.39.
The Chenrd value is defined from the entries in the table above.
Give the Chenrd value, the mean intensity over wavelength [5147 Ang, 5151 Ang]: 14.0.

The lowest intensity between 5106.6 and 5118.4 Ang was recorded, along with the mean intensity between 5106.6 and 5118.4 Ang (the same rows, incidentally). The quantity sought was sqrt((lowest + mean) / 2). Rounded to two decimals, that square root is 3.86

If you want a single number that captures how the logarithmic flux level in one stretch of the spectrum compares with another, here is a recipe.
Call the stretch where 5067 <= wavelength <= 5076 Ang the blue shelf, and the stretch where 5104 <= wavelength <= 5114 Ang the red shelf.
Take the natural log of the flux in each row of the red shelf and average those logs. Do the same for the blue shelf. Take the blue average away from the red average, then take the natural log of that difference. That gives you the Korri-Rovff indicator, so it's -2.27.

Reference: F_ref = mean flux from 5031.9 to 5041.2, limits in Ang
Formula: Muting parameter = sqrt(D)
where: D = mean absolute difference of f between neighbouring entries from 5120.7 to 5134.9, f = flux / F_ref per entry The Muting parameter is 0.23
